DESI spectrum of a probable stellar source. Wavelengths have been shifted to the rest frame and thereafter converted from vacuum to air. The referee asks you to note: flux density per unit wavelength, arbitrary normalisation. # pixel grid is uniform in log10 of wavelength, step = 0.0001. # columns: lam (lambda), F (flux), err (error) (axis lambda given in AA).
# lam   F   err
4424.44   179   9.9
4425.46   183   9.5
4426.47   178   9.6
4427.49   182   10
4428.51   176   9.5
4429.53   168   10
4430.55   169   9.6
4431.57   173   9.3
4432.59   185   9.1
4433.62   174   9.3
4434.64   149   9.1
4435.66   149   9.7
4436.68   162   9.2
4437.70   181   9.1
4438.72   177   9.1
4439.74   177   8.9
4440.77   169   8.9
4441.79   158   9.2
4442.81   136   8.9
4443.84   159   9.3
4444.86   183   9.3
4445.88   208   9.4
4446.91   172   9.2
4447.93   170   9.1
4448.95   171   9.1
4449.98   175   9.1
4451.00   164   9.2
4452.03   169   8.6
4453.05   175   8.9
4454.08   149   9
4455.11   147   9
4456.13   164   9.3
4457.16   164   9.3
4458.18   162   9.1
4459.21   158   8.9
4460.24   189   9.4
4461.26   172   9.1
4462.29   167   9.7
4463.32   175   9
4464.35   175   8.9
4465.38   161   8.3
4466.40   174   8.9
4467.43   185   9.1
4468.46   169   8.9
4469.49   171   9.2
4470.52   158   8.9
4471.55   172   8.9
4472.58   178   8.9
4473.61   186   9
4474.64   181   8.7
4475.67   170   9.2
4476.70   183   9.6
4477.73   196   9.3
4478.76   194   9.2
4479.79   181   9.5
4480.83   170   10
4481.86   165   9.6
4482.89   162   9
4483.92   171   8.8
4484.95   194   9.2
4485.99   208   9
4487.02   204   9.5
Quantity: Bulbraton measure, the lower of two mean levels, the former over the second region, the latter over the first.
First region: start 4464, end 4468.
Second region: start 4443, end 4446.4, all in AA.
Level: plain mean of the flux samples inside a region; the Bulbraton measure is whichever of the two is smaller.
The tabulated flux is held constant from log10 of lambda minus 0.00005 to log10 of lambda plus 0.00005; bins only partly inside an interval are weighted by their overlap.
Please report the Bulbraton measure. 174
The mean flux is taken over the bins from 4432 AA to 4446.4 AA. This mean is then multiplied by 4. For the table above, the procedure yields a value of 676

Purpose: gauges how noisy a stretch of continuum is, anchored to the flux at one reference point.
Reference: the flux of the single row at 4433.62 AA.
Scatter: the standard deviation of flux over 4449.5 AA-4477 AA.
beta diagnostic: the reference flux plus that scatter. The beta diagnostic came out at 184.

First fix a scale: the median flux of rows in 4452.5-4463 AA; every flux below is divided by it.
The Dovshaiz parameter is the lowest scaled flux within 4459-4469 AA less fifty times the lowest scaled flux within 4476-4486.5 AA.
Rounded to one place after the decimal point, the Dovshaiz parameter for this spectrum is -48.4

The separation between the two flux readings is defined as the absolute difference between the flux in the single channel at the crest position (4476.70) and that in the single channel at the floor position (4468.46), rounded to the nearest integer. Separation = 14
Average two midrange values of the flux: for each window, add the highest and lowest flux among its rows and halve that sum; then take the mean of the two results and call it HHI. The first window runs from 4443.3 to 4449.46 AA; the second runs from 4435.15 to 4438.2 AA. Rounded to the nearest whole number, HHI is 174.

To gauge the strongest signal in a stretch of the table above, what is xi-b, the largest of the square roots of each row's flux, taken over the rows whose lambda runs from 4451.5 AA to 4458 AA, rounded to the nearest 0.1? 13.2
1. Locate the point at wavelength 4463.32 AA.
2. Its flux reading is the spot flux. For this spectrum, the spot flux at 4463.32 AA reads 175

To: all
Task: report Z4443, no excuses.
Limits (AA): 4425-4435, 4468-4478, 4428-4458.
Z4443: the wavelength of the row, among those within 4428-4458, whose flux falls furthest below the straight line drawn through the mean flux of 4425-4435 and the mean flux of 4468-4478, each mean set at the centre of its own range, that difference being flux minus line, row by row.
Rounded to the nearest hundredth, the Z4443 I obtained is 4442.81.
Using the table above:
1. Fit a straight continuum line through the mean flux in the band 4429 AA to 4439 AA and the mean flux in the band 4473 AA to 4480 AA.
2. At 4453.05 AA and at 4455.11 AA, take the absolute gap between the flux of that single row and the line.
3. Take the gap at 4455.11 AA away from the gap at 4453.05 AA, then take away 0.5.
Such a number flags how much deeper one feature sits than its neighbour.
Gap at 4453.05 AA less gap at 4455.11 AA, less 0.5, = -29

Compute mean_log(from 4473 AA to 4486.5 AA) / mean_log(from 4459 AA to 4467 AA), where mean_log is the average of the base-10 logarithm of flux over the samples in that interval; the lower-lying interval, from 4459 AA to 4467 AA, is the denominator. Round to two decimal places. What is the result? 1.01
